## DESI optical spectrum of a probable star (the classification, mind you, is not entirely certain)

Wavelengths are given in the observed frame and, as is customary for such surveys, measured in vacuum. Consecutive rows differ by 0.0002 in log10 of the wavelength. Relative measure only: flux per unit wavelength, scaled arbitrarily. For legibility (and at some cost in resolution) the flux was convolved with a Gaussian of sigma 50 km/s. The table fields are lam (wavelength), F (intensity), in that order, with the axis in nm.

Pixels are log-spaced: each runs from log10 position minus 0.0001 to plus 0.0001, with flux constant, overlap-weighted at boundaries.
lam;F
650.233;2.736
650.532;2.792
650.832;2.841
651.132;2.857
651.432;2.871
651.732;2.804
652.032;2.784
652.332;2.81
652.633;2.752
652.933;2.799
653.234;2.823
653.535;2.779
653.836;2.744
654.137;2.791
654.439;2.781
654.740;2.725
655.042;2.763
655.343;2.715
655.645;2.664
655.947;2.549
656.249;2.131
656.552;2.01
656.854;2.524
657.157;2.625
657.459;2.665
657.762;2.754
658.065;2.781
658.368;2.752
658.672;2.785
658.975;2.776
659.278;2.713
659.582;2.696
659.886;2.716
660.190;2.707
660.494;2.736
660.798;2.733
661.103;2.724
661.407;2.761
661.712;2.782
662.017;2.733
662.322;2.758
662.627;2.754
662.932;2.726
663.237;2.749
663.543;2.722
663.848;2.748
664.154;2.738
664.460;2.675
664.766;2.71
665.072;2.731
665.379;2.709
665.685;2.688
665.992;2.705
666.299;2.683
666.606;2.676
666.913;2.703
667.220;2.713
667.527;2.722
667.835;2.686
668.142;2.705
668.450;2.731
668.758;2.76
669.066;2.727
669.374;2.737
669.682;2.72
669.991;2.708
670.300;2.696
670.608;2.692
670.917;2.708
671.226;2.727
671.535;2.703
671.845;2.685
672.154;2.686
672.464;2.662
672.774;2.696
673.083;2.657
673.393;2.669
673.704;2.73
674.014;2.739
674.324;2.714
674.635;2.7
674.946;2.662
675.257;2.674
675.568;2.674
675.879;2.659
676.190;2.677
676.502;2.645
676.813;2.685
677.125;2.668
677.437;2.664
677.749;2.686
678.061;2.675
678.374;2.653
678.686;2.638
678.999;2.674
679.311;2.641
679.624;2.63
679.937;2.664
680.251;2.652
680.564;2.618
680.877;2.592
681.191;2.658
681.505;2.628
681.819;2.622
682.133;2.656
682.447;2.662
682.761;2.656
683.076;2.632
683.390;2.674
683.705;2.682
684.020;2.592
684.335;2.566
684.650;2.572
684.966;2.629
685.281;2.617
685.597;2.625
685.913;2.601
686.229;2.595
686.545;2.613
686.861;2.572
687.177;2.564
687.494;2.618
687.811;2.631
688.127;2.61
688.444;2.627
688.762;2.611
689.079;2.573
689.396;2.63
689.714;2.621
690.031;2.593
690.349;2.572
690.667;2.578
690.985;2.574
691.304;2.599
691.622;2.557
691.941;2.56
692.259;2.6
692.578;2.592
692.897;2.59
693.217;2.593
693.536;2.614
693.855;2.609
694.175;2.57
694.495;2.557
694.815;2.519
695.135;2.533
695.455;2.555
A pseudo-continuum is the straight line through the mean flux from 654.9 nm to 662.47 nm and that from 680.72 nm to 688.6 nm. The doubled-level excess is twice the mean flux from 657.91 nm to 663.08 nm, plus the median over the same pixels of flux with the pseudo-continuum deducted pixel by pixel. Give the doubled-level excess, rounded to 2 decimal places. 5.56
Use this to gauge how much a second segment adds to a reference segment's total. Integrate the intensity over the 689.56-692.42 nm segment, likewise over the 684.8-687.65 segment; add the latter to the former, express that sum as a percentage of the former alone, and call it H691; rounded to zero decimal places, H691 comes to 200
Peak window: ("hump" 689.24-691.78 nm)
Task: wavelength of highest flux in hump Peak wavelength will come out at 689.396 nm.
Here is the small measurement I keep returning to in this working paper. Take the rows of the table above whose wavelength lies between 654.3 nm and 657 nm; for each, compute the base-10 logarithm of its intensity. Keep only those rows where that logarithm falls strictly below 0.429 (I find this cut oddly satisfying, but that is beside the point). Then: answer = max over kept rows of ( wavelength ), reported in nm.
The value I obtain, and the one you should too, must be 656.854 nm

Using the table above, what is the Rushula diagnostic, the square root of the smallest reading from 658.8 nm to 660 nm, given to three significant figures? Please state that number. 1.64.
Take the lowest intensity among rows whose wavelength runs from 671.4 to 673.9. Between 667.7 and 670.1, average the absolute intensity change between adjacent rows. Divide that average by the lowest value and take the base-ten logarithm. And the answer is -2.11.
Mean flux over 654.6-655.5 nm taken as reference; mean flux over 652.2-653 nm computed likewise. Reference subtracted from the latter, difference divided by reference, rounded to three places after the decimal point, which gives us 0.019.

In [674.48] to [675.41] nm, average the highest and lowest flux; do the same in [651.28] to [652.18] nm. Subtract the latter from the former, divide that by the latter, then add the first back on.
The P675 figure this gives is 2.63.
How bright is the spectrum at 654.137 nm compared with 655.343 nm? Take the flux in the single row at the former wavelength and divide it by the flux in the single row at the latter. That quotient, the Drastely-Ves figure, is 1.03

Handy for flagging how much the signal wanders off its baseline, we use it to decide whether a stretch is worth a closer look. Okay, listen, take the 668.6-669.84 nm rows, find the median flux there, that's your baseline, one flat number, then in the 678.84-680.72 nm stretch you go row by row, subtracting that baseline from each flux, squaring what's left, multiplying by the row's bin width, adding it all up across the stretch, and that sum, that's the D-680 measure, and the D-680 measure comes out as 0.014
